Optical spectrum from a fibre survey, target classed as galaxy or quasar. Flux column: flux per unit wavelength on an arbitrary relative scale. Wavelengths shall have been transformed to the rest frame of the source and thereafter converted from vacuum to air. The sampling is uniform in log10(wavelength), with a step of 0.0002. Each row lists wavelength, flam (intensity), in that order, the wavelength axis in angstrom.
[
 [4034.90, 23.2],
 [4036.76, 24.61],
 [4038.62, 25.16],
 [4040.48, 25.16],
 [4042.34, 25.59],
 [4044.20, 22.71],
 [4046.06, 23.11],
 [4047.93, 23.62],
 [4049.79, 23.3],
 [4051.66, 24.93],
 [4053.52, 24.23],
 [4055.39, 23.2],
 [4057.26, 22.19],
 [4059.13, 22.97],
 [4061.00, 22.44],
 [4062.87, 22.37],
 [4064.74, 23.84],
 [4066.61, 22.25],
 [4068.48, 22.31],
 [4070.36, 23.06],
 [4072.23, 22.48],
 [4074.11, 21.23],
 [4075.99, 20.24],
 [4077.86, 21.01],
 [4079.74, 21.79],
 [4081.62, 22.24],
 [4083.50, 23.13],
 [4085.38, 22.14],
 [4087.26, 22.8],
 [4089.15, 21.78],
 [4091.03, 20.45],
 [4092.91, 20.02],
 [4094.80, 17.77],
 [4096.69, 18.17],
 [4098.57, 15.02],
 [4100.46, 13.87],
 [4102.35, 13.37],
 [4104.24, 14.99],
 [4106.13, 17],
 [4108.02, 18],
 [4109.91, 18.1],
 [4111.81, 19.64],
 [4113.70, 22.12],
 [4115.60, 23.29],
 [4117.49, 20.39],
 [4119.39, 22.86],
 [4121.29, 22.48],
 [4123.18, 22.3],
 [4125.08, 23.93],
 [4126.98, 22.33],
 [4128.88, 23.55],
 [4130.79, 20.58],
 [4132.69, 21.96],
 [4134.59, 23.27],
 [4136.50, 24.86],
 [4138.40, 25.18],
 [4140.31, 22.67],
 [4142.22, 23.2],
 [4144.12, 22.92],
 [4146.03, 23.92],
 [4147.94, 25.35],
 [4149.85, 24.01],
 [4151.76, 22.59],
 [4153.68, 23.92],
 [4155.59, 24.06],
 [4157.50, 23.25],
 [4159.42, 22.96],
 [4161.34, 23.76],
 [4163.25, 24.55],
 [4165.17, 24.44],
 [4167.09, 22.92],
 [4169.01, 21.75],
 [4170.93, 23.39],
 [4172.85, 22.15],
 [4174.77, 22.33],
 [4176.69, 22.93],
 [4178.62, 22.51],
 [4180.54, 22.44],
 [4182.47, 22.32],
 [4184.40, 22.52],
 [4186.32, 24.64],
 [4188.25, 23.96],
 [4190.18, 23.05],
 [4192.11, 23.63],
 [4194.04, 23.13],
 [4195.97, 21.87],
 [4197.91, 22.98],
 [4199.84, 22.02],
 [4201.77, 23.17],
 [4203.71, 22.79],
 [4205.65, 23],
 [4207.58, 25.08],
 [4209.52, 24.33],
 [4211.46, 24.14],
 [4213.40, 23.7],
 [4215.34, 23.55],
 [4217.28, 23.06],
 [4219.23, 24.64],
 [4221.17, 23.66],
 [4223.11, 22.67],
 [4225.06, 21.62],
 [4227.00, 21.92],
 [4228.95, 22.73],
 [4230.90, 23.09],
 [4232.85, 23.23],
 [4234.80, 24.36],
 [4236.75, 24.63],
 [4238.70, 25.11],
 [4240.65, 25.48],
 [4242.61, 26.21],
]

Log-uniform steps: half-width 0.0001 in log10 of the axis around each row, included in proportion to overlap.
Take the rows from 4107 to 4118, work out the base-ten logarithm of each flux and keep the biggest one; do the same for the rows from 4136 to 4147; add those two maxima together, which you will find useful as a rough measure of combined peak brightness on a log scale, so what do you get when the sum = 2.77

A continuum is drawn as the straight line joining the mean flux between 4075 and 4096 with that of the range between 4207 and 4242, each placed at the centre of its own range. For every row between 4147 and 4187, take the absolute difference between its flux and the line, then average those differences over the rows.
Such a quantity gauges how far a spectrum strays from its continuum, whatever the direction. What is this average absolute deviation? 1.0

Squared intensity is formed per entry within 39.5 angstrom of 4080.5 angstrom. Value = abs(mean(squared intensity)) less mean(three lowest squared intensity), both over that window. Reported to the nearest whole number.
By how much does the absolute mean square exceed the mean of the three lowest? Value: 255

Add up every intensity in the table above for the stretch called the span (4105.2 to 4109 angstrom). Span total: 35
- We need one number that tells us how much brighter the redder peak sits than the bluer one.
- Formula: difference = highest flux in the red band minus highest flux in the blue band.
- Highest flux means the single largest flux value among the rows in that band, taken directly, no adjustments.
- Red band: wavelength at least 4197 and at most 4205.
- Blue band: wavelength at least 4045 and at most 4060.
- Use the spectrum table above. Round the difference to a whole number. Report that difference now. -2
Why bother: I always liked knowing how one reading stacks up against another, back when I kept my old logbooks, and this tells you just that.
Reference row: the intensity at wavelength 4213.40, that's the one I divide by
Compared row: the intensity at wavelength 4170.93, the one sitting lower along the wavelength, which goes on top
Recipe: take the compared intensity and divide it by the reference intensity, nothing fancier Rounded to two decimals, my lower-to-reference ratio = 0.99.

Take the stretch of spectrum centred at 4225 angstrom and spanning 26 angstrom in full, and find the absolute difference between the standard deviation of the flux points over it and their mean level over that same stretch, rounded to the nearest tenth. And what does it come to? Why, 22.4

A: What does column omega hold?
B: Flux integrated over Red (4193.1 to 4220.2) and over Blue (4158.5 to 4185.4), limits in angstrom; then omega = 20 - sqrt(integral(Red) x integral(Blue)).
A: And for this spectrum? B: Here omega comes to -605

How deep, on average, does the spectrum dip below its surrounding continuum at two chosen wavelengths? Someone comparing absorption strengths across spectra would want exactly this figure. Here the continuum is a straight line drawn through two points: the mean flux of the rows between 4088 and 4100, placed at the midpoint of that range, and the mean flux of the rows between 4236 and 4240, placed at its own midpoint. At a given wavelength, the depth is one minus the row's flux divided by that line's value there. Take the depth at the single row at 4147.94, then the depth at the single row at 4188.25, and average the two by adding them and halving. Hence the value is -0.13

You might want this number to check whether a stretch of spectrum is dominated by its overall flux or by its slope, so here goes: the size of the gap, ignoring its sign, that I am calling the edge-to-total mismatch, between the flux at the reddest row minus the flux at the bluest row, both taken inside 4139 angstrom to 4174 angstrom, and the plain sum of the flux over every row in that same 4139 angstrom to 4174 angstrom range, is 422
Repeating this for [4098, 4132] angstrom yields 348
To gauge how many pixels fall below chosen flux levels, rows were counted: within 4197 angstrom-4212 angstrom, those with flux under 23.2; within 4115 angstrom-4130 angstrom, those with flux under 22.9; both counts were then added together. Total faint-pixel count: 10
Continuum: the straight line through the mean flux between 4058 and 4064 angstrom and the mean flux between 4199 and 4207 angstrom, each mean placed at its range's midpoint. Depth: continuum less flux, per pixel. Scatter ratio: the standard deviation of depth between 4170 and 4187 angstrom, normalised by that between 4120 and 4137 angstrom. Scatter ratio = 0.63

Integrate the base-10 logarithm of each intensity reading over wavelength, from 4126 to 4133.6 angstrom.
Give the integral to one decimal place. 10.2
